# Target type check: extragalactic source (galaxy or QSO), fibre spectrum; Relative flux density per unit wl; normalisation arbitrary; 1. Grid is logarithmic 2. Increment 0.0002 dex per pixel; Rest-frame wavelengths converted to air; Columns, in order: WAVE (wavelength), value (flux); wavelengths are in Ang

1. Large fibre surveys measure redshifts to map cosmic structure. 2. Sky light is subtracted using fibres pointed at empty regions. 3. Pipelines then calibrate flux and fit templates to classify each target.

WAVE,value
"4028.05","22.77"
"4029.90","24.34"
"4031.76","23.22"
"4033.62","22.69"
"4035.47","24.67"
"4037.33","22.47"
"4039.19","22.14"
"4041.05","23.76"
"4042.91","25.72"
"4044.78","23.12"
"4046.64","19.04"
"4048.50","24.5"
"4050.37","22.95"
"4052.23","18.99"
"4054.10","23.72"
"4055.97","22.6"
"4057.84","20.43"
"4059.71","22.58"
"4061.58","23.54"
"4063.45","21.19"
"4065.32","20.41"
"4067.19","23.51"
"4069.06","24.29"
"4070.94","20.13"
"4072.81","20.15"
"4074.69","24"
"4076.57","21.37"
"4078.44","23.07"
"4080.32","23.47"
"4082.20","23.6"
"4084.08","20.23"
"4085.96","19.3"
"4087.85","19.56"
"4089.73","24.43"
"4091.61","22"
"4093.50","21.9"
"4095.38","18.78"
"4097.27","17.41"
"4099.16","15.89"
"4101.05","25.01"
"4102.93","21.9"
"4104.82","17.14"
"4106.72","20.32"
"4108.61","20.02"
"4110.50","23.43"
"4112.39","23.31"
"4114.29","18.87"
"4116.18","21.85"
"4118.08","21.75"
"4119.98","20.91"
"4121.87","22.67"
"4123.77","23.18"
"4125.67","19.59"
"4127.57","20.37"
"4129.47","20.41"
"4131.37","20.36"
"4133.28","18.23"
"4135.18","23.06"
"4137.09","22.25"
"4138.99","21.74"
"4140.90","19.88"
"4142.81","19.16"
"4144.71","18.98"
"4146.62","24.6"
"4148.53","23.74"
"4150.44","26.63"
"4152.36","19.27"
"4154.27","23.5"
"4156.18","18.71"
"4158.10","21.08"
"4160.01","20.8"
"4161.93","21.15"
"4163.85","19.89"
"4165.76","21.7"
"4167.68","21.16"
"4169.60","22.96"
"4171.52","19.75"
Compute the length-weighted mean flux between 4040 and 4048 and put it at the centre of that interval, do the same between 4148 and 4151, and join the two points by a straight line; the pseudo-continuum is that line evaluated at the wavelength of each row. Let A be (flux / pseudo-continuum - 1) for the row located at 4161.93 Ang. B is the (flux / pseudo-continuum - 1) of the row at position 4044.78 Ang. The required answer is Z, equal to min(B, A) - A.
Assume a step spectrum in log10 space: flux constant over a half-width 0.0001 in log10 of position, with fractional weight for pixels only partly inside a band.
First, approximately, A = -0.17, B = 0.01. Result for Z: 0.000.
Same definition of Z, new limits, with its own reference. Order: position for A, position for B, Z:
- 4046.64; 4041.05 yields 0.000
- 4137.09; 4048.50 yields 0.000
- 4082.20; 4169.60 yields -0.096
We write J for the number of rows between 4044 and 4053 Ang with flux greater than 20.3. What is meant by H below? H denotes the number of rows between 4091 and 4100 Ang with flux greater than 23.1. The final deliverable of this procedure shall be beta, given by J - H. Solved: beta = 3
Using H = 0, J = 3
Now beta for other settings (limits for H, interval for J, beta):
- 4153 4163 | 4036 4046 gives 4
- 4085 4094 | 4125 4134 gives 2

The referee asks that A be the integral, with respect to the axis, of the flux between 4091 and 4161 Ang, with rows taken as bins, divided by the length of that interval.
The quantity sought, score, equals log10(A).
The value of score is 1.32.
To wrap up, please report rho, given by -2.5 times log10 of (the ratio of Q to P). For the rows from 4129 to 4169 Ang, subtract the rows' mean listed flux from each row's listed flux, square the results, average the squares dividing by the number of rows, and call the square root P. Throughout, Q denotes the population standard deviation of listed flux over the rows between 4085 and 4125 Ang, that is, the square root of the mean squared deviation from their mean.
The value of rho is -0.2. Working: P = 2.08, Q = 2.39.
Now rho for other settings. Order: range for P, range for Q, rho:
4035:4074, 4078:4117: -0.3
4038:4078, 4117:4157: -0.2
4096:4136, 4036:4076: 0.2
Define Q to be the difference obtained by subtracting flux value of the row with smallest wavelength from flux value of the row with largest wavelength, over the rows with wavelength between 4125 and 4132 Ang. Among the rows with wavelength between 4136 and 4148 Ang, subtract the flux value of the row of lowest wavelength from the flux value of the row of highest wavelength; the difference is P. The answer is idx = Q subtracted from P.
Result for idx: 1.6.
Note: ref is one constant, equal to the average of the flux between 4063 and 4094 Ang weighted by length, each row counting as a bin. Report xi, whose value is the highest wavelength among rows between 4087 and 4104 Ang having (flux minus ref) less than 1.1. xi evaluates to 4102.93 Ang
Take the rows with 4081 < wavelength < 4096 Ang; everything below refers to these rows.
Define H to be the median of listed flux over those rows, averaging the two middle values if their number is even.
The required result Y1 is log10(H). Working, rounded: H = 21.1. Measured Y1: 1.324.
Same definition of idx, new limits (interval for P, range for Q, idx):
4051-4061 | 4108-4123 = 0.9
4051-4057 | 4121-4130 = 5.9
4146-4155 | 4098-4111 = -8.6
